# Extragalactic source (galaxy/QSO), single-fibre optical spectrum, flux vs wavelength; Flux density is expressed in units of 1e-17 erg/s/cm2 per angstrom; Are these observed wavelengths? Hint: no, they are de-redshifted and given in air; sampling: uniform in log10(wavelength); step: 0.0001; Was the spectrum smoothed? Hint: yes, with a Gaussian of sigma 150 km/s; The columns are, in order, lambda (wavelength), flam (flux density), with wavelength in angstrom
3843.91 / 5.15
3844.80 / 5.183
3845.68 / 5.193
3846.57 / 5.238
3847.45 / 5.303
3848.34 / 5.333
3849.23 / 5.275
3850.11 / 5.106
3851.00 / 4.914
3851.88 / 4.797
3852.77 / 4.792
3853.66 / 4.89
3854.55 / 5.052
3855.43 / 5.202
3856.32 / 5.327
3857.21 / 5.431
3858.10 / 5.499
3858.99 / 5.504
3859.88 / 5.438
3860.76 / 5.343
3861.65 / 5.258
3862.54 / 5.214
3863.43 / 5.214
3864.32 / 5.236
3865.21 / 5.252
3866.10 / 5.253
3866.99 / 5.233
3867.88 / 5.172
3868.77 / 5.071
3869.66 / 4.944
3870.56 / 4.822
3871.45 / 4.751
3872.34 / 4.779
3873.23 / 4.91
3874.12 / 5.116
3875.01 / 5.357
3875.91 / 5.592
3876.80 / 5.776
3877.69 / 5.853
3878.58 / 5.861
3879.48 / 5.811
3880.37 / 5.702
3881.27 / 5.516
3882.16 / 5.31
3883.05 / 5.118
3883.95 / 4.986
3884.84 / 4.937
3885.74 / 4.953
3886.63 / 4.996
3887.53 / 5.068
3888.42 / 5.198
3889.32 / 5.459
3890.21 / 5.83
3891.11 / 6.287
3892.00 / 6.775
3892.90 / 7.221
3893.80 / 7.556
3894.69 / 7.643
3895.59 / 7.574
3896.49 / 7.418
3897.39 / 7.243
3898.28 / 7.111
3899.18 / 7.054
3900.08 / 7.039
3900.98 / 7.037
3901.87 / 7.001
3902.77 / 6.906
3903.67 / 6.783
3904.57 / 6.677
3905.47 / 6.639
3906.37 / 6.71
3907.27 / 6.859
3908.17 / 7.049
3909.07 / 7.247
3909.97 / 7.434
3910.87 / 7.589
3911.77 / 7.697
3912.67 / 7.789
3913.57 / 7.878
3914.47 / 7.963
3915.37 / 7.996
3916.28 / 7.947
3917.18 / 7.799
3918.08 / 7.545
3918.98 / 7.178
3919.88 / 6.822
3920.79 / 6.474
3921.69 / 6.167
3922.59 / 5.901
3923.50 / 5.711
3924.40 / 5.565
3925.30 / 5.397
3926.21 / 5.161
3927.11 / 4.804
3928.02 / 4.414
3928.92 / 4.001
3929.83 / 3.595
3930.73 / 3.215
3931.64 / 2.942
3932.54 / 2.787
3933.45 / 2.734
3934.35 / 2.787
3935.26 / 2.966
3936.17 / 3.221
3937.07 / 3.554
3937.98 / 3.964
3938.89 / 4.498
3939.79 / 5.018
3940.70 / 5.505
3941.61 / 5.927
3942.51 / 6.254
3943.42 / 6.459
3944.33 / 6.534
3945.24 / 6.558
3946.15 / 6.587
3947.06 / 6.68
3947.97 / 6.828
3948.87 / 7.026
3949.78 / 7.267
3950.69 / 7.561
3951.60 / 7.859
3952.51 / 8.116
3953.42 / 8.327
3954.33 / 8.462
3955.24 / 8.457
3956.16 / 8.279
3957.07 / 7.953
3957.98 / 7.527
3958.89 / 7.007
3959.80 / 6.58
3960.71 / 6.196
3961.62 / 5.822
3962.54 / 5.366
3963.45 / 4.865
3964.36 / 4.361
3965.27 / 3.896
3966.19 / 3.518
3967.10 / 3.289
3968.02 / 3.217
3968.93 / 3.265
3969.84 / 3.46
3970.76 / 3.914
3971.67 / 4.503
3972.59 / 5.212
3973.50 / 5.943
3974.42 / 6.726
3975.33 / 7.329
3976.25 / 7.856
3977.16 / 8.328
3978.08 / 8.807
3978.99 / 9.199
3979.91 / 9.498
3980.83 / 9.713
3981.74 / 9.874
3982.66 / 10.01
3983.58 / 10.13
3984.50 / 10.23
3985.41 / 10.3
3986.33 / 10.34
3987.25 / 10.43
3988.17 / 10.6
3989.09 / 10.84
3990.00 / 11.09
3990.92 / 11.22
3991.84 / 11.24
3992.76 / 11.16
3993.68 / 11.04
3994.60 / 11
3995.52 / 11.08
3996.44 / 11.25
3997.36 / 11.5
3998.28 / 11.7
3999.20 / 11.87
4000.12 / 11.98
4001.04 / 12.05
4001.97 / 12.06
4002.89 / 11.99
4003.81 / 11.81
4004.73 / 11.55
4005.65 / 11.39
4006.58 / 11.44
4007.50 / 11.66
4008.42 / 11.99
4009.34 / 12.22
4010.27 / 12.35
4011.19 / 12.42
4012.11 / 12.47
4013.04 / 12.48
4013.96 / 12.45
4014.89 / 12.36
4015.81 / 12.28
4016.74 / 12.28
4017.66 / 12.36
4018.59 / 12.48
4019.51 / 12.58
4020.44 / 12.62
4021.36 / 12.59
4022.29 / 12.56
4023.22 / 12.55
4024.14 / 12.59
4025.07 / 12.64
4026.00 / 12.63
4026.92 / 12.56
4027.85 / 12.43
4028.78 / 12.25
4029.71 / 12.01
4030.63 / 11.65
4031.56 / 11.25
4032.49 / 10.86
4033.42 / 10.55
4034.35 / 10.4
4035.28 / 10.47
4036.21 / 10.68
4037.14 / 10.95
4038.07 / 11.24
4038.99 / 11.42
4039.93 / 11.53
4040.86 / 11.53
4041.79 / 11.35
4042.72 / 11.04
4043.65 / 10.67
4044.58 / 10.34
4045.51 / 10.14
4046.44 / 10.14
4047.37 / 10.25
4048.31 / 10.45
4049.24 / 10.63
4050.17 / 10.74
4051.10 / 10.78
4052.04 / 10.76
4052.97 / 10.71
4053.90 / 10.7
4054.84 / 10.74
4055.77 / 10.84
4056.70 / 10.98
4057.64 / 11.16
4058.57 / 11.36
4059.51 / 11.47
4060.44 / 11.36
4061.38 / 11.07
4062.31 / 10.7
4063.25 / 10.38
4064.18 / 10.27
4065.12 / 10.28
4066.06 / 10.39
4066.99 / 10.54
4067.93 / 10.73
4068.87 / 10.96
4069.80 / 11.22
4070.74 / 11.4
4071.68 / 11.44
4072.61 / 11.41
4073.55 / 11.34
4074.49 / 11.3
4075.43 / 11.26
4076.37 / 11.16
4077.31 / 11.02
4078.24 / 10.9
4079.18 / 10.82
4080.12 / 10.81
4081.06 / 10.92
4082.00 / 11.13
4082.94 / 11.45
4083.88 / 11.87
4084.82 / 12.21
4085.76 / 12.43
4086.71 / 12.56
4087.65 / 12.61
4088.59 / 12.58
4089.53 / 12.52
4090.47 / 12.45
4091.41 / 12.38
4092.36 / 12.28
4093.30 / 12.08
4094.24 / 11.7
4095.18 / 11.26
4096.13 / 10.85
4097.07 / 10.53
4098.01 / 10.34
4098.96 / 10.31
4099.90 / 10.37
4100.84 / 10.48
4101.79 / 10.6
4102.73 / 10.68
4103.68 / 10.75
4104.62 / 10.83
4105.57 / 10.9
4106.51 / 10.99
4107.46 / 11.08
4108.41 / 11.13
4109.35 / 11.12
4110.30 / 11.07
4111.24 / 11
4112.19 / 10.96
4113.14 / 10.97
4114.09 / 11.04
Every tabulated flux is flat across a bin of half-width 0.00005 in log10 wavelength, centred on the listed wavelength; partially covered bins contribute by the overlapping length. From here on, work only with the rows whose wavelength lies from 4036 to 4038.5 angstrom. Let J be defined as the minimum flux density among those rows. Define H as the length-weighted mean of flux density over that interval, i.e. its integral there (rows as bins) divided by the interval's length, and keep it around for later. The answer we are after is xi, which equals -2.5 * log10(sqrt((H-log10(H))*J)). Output -2.53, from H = 11.0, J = 10.68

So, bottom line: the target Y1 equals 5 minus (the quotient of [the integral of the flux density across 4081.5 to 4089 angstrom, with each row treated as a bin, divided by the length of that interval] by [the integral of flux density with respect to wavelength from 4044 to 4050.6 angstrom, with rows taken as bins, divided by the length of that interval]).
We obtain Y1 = 3.8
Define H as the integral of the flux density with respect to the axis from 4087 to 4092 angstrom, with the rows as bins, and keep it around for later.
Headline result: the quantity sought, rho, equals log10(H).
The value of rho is 1.80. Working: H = 63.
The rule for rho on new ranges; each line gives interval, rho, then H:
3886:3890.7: 1.40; 25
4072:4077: 1.75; 56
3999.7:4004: 1.71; 52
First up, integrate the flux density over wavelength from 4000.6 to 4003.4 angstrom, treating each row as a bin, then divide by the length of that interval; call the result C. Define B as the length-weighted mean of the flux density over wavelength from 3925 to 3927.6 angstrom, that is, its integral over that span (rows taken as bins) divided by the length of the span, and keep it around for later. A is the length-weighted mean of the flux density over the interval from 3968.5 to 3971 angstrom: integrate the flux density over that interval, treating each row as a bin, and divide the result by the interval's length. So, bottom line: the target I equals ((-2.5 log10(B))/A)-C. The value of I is -12.5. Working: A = 4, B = 5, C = 12.0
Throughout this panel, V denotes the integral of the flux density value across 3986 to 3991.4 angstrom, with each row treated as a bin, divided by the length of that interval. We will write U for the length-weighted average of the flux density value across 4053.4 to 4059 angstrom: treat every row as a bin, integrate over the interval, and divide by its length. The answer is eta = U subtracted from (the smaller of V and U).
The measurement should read -0.2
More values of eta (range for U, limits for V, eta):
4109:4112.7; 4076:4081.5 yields -0.1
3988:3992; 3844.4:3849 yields -5.8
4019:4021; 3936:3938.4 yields -9.0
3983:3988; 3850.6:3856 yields -5.3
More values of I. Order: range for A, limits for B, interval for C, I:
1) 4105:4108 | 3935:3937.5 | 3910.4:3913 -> -7.8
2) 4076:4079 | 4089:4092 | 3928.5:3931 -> -3.9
